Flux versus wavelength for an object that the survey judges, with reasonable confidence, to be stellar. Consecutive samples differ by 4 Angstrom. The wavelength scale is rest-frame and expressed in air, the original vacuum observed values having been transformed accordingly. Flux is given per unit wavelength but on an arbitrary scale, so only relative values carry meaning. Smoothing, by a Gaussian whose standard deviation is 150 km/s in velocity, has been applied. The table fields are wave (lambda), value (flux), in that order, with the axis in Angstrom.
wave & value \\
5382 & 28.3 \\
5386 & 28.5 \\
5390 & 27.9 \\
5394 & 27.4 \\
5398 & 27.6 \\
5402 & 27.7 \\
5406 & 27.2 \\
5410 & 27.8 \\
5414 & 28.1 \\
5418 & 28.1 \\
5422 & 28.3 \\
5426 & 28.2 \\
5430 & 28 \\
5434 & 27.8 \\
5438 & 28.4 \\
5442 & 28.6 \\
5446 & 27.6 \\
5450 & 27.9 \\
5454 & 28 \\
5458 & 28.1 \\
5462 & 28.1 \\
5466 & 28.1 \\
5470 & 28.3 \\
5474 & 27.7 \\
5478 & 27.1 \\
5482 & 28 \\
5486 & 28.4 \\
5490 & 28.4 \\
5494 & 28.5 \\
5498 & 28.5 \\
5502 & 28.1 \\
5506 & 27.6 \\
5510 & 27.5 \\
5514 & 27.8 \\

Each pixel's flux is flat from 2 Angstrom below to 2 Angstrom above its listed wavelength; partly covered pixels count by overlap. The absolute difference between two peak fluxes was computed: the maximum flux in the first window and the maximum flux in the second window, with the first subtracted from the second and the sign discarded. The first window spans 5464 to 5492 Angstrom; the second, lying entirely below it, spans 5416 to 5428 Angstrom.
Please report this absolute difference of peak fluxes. 0.10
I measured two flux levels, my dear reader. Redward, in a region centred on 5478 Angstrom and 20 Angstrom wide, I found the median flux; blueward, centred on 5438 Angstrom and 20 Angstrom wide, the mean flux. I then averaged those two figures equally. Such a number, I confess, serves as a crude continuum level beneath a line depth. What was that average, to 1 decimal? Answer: 28.0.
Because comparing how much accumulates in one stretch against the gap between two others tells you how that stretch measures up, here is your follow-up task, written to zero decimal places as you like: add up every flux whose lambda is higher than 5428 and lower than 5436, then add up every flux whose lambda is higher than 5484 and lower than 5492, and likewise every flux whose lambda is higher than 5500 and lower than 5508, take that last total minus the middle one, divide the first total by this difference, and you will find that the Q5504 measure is -51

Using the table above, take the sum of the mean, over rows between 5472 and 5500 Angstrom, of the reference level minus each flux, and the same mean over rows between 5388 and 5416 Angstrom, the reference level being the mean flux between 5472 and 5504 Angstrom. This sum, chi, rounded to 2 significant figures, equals 0.42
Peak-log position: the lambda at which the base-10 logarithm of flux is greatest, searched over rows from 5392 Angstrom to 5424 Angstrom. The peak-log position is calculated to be 5422 Angstrom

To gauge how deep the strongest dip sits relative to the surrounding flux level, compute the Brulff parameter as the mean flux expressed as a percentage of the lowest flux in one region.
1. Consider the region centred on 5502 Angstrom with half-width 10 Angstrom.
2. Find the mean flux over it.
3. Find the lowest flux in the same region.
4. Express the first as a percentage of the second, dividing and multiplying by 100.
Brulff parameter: 102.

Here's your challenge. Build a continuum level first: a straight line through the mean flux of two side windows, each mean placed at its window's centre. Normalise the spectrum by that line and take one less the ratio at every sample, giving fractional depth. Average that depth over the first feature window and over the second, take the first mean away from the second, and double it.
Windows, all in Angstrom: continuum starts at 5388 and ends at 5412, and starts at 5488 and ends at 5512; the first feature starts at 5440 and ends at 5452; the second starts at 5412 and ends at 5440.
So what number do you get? -0.014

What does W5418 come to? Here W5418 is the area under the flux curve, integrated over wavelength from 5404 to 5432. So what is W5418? 783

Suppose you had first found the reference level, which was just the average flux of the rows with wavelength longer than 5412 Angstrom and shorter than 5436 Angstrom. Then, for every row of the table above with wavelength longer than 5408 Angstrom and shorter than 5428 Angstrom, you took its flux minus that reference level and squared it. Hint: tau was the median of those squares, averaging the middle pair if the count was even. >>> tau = 0.01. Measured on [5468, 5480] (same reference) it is 0.15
